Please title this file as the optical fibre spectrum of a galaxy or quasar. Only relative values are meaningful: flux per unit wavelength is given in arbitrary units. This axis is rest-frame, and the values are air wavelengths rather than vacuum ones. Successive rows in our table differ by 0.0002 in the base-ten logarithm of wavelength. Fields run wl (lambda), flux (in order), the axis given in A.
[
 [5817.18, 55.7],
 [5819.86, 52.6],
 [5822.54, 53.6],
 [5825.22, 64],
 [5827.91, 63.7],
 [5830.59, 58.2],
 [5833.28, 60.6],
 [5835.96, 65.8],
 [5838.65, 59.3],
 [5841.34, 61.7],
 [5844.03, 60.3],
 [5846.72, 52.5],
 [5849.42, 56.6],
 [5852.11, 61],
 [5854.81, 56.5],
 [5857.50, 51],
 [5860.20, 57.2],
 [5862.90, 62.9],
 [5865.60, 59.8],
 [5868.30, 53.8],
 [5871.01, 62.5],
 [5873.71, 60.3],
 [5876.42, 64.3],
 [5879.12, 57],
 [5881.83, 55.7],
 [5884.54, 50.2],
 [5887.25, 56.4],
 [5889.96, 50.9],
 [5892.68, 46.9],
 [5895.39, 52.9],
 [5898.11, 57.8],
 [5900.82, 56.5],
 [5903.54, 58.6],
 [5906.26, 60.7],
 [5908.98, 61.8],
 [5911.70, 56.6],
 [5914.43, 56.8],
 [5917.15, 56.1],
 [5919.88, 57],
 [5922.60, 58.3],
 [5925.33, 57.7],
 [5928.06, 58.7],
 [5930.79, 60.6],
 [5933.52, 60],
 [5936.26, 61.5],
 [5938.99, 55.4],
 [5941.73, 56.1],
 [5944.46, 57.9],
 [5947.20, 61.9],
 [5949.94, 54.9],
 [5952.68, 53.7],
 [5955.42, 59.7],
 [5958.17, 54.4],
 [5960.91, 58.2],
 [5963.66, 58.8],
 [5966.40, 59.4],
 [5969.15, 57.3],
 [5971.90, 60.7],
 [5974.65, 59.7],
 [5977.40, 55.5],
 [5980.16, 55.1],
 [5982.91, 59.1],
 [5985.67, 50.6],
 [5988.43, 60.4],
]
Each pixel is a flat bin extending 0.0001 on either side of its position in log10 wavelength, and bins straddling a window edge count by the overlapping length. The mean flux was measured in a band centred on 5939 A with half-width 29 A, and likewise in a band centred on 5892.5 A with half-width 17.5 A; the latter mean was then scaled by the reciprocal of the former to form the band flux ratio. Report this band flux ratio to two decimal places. 0.97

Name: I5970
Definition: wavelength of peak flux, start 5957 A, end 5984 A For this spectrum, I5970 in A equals 5971.90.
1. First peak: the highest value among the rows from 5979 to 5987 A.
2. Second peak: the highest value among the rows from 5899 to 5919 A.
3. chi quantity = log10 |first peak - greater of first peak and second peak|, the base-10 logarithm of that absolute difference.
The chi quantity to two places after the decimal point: 0.43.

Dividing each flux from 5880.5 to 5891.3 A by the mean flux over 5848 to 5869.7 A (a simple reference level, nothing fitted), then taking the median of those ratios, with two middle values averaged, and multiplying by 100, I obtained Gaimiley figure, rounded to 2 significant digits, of 93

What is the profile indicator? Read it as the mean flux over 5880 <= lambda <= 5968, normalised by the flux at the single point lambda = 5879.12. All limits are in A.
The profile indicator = 1.00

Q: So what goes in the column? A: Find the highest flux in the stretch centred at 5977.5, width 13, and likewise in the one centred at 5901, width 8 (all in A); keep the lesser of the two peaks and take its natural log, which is 4.07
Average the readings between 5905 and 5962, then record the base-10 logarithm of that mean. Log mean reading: 1.76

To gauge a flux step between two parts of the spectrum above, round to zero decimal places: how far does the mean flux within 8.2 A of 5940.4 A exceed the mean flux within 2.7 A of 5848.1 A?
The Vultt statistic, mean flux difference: 4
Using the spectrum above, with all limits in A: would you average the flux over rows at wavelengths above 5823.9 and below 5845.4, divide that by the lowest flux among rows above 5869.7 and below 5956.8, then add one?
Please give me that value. 2.32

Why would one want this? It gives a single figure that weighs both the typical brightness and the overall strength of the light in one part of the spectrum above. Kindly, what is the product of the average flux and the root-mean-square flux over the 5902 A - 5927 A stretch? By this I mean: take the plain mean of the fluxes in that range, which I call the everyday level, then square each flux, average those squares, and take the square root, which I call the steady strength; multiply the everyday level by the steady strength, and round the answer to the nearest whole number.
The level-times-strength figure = 3386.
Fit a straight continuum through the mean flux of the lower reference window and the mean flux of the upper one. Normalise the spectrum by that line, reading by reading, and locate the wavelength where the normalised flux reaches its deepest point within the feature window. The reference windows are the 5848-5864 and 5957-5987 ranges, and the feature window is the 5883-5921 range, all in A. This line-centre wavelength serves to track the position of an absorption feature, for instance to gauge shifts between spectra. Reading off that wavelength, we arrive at 5892.68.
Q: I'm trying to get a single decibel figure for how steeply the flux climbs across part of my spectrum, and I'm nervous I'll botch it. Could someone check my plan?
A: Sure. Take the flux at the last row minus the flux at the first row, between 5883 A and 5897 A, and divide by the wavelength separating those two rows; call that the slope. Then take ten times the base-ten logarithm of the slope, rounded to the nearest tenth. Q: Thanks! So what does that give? -6.0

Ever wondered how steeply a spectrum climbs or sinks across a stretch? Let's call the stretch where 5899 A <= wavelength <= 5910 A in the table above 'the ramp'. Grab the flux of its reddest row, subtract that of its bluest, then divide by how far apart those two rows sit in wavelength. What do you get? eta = 0.6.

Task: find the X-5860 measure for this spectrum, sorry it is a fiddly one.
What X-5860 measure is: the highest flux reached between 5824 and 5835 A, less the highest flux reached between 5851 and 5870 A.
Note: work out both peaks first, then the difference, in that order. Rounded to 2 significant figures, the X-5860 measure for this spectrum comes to 1.1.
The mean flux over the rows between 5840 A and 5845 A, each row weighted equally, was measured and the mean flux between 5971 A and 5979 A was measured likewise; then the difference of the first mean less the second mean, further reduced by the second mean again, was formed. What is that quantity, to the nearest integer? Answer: -56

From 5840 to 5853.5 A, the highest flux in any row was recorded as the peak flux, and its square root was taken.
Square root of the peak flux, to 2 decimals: 7.85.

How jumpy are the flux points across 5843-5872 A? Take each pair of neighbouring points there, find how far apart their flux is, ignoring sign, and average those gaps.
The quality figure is 5.6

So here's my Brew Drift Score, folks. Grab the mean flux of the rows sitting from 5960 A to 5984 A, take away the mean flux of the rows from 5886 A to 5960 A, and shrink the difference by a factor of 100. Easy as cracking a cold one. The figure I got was 0.012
